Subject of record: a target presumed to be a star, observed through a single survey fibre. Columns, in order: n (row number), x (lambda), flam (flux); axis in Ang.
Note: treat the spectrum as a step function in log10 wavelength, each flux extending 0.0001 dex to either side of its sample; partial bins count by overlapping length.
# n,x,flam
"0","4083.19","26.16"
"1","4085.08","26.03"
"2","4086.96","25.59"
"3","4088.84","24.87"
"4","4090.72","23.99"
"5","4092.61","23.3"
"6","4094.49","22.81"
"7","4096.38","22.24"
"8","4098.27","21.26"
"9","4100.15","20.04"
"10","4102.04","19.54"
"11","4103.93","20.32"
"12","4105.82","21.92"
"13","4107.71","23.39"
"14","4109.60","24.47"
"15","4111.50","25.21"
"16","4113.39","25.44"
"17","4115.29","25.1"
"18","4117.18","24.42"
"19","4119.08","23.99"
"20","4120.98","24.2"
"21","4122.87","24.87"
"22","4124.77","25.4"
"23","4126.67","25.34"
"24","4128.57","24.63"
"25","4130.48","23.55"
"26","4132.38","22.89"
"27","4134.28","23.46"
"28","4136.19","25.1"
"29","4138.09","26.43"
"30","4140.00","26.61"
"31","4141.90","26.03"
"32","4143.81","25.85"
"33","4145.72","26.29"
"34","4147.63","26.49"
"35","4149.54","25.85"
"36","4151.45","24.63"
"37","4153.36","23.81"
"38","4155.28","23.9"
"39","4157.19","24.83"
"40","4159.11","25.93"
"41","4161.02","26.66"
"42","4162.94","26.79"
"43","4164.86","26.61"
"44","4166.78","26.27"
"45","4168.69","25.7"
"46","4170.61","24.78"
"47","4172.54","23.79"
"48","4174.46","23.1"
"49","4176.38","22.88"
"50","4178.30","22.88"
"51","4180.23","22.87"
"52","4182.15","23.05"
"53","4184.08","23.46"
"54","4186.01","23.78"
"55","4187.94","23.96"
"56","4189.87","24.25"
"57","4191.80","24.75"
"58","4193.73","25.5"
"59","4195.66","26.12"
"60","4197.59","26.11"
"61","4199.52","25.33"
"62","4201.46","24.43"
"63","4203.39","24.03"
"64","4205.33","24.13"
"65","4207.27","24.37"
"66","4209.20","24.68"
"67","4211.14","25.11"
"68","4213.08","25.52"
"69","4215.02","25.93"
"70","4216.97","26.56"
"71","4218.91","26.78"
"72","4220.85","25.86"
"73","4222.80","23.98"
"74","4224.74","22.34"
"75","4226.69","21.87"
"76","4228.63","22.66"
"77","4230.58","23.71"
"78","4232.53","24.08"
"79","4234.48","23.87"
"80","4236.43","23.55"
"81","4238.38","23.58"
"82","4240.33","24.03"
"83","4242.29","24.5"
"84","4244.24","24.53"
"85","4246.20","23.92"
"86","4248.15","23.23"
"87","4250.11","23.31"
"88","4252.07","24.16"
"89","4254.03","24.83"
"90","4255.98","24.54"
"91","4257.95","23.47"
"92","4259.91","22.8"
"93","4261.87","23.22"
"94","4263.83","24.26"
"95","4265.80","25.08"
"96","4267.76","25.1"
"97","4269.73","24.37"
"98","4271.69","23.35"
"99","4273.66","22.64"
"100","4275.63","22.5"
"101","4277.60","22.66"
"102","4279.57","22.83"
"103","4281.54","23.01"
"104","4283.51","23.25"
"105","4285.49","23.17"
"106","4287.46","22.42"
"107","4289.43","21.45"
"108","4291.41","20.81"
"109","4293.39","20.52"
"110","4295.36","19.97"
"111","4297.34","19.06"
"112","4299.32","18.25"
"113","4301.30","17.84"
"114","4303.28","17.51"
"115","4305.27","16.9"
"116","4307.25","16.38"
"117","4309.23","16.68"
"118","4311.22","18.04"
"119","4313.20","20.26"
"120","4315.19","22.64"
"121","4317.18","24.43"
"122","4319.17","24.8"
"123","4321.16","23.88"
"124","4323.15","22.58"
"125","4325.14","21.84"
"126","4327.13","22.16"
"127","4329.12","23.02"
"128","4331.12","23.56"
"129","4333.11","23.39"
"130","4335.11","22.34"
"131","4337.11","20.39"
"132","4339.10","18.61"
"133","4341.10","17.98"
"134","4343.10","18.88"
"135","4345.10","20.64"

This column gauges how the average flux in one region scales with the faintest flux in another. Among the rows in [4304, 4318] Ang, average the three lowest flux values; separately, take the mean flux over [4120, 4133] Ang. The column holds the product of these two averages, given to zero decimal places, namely 407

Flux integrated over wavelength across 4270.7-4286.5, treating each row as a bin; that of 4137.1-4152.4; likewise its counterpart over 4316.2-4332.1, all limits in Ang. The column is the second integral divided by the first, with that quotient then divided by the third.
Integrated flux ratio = 0.0030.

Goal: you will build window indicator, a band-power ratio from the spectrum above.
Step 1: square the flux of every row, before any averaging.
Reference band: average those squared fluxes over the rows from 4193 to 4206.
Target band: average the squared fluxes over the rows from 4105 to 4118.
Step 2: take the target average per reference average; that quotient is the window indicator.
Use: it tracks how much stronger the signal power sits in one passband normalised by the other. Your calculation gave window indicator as 0.94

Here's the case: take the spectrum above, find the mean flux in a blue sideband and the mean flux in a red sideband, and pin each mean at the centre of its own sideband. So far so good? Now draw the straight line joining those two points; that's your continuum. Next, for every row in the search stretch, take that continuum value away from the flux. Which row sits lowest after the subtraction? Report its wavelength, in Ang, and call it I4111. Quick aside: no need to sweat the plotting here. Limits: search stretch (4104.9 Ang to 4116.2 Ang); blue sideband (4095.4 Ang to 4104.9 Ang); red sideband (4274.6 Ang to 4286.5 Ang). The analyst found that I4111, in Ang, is 4105.82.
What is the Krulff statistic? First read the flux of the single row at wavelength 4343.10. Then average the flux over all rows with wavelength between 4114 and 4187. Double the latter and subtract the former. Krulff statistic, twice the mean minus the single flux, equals 30.7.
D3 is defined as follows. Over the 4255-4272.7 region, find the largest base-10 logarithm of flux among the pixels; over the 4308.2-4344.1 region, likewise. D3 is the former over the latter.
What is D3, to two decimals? 1.00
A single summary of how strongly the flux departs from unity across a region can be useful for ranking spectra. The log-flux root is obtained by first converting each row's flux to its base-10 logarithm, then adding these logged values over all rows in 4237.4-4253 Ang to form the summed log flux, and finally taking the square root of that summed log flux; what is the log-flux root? 3.32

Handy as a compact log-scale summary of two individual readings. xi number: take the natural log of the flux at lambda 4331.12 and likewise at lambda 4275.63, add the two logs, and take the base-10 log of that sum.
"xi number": 0.797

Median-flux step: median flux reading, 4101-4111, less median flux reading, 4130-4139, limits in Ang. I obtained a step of -1.6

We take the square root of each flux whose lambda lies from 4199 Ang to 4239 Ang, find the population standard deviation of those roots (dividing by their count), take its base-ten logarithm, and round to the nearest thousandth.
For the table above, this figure -0.891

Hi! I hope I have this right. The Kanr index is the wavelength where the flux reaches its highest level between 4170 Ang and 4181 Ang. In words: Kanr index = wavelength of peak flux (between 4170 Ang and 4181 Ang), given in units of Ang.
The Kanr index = 4170.61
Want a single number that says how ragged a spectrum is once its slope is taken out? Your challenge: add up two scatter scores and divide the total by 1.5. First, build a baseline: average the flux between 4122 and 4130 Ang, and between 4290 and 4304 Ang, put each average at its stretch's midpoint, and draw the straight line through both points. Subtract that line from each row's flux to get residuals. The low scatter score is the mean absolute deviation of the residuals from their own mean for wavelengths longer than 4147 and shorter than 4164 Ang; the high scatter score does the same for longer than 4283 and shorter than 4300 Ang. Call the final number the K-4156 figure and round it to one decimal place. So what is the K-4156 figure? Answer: 1.5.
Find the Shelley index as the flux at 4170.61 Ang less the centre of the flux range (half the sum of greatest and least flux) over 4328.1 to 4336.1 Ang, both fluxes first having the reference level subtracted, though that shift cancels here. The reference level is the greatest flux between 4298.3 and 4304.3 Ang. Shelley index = 1.8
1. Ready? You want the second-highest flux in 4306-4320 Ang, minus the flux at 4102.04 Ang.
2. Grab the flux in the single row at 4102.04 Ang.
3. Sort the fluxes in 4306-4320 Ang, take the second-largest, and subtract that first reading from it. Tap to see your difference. 4.89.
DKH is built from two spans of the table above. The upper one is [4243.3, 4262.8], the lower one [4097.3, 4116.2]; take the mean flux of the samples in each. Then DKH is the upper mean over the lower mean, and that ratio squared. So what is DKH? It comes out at 1.10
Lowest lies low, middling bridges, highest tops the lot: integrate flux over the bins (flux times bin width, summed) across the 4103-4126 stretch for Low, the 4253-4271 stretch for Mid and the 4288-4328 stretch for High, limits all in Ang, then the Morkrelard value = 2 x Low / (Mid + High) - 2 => -1.11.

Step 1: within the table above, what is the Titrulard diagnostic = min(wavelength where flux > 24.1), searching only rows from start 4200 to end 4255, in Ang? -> 4201.46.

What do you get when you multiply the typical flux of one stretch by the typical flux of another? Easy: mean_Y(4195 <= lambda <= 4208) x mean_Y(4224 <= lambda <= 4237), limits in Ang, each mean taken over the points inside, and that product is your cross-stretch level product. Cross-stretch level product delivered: 577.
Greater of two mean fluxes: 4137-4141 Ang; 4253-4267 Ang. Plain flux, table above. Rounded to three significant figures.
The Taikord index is 26.5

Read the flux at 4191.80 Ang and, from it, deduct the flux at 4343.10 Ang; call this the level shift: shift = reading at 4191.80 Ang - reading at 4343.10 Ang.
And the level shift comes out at 5.9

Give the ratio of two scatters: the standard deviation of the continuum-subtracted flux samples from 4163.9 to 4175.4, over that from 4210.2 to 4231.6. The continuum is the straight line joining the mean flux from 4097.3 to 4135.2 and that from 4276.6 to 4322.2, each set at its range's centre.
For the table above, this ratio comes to 0.8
